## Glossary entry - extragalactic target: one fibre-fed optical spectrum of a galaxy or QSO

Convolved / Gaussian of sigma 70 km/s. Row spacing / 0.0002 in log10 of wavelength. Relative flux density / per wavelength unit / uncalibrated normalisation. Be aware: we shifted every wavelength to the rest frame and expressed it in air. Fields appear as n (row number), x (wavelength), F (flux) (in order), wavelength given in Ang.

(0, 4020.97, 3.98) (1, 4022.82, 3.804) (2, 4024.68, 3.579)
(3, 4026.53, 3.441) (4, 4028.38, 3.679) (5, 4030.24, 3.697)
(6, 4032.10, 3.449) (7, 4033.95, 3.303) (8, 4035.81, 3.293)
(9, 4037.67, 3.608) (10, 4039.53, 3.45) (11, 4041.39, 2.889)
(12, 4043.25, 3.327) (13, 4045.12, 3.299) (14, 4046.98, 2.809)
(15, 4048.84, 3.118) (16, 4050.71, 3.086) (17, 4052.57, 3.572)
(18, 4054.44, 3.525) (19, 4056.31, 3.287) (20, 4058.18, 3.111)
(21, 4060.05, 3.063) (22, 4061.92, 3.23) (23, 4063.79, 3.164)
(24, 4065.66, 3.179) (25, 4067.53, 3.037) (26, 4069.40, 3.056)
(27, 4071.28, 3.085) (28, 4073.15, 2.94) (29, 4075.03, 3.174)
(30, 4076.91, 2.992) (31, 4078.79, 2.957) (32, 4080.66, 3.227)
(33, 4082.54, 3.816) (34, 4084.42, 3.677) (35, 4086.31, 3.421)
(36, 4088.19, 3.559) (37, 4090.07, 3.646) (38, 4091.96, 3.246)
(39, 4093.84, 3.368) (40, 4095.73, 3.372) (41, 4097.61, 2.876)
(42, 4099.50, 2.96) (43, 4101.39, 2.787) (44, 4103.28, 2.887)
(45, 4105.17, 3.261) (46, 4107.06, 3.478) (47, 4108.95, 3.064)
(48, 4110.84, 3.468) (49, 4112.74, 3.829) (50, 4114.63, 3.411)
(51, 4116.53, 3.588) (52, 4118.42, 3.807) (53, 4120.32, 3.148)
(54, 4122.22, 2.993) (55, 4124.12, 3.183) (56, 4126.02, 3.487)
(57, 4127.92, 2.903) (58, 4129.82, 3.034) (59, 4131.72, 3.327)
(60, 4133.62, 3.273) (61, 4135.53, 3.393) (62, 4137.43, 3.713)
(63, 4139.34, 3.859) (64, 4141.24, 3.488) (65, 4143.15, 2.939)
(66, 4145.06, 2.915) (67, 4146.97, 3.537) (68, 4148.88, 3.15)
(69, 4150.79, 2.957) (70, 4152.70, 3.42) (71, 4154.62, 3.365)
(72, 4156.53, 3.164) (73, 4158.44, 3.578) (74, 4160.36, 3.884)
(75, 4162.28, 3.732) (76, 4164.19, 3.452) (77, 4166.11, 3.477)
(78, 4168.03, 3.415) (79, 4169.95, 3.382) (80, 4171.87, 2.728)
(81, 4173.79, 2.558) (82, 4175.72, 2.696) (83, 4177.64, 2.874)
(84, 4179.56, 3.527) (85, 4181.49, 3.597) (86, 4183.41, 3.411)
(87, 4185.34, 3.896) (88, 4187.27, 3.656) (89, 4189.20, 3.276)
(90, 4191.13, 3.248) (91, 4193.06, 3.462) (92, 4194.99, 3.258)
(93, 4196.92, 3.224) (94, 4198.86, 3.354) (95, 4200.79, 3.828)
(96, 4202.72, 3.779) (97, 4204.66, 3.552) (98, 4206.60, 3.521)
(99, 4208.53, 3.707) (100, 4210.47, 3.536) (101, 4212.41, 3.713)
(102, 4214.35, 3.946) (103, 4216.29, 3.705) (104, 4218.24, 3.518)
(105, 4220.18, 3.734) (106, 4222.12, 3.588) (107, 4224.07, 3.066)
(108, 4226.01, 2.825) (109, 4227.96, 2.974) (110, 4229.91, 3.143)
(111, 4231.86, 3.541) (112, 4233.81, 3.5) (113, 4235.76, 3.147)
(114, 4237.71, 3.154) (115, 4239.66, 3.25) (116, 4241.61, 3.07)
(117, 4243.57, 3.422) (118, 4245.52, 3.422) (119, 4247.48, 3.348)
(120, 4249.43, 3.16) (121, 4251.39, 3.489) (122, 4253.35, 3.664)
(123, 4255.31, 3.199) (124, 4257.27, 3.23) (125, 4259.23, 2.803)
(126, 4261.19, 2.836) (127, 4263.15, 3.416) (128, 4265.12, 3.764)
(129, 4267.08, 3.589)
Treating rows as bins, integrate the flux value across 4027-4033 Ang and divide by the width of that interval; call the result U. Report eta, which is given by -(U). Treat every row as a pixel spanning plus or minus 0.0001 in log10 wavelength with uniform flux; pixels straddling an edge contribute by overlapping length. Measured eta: -3.59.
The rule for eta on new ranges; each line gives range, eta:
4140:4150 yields -3.22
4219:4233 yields -3.27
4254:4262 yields -3.05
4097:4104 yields -2.88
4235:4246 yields -3.24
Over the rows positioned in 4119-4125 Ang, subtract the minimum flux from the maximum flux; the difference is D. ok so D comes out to 0.2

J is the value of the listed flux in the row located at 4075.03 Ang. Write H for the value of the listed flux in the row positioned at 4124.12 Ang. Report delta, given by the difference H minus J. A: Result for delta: 0.0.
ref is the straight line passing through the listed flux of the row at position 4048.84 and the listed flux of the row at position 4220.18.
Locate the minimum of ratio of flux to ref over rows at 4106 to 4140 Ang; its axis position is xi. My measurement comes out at 4127.92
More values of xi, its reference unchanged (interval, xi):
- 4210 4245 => 4226.01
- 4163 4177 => 4173.79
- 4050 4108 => 4101.39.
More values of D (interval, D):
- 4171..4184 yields 1.0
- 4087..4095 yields 0.4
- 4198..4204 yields 0.5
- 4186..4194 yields 0.4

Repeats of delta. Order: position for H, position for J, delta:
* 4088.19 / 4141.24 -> 0.1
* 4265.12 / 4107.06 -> 0.3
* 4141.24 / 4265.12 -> -0.3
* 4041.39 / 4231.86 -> -0.7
